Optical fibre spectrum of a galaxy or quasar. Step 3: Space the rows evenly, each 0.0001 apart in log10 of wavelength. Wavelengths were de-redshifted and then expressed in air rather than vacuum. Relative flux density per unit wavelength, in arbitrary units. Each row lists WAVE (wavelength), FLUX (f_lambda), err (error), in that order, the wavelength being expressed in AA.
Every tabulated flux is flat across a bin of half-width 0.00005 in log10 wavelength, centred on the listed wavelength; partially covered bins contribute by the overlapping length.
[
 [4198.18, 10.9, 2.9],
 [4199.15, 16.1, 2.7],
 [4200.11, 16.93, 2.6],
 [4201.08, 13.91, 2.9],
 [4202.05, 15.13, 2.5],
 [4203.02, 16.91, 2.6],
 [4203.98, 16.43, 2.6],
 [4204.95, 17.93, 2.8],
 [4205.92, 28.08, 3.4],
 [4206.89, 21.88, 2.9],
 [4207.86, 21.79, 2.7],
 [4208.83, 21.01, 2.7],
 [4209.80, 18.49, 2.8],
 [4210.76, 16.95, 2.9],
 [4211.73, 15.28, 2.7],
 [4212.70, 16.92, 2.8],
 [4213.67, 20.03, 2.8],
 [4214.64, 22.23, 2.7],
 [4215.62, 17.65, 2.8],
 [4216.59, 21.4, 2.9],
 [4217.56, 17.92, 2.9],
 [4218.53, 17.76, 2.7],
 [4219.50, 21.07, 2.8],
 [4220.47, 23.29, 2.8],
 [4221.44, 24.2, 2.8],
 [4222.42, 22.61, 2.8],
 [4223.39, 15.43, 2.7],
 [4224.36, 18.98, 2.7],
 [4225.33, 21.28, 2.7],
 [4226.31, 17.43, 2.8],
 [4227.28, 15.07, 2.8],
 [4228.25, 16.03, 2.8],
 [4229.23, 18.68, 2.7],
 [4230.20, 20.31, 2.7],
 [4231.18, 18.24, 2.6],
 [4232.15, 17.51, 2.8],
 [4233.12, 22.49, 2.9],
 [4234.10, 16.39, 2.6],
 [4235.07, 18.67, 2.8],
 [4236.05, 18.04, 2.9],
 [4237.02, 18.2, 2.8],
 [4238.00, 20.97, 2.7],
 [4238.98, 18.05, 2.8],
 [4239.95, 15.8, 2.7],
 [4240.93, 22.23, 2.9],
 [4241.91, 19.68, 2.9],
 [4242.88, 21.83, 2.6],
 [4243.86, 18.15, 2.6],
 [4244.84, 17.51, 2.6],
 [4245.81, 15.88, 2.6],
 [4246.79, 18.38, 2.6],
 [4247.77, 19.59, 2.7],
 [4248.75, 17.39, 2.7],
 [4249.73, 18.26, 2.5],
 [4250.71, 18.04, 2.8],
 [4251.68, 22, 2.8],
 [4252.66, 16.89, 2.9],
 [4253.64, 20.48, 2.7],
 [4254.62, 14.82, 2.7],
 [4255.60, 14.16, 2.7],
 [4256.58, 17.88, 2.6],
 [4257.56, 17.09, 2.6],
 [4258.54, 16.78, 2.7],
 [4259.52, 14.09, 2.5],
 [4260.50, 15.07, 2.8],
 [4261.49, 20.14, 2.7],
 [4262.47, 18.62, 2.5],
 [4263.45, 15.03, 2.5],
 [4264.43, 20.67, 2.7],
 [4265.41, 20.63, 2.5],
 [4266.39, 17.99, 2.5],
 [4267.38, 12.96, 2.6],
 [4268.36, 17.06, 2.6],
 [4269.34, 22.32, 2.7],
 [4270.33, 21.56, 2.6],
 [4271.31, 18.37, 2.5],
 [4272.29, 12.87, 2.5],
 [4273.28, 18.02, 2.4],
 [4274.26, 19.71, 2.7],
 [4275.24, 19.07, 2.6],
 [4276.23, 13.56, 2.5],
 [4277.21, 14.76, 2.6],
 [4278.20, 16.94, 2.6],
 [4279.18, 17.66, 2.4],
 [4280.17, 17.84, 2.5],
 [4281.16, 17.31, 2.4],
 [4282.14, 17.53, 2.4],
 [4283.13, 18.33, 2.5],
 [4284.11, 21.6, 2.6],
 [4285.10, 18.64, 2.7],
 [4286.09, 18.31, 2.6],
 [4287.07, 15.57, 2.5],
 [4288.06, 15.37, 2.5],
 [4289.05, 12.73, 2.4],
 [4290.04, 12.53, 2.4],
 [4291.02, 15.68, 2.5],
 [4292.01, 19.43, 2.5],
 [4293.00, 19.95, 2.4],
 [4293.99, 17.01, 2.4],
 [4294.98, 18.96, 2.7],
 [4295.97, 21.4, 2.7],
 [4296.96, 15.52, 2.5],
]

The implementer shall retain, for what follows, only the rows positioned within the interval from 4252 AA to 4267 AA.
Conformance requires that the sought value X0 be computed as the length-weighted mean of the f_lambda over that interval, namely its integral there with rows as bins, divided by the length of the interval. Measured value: 17.4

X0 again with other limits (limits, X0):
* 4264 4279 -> 17.8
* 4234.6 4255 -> 18.6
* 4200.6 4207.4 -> 18.6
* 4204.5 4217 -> 20.0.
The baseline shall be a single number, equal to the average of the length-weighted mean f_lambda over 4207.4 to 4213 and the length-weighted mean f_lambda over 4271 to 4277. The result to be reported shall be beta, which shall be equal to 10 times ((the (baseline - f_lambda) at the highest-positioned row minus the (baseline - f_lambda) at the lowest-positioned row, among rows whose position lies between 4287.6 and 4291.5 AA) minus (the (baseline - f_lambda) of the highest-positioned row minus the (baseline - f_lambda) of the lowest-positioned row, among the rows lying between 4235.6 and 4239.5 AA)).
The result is -3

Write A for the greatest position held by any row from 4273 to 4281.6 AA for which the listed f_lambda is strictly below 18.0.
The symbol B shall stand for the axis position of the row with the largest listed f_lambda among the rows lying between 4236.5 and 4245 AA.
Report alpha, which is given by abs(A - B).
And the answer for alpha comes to 40.2 AA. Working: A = 4281.16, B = 4240.93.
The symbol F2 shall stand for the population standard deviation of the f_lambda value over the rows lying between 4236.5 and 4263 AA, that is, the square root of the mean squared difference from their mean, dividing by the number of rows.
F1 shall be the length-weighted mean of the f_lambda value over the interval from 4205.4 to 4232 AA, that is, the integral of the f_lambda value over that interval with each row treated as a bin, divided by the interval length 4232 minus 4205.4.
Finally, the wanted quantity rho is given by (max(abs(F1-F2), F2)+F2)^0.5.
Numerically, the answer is 4.43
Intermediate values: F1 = 19.6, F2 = 2.25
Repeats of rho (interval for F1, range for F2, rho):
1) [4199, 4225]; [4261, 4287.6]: 4.38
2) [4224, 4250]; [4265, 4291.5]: 4.31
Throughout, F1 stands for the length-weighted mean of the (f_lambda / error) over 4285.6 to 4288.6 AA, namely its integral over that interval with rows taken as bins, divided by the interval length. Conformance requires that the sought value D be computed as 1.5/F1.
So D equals 0.232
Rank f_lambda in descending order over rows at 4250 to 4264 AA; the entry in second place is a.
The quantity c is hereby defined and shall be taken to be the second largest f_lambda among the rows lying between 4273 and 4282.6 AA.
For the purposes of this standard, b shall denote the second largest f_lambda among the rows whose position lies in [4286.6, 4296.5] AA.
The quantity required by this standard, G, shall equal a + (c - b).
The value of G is 20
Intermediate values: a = 20.48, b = 19.95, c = 19.07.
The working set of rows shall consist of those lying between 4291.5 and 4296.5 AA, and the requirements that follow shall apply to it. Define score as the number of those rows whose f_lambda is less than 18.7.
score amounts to 1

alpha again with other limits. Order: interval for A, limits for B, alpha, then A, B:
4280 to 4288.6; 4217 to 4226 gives 66.6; 4288.06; 4221.44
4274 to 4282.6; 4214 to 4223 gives 60.7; 4282.14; 4221.44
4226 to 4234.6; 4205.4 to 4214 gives 28.2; 4234.10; 4205.92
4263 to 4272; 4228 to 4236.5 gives 35.2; 4268.36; 4233.12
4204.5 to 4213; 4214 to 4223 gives 8.7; 4212.70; 4221.44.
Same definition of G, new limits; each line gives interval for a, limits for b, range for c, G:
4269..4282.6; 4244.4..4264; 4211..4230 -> 24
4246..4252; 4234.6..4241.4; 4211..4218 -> 20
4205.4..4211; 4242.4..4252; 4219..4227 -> 23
